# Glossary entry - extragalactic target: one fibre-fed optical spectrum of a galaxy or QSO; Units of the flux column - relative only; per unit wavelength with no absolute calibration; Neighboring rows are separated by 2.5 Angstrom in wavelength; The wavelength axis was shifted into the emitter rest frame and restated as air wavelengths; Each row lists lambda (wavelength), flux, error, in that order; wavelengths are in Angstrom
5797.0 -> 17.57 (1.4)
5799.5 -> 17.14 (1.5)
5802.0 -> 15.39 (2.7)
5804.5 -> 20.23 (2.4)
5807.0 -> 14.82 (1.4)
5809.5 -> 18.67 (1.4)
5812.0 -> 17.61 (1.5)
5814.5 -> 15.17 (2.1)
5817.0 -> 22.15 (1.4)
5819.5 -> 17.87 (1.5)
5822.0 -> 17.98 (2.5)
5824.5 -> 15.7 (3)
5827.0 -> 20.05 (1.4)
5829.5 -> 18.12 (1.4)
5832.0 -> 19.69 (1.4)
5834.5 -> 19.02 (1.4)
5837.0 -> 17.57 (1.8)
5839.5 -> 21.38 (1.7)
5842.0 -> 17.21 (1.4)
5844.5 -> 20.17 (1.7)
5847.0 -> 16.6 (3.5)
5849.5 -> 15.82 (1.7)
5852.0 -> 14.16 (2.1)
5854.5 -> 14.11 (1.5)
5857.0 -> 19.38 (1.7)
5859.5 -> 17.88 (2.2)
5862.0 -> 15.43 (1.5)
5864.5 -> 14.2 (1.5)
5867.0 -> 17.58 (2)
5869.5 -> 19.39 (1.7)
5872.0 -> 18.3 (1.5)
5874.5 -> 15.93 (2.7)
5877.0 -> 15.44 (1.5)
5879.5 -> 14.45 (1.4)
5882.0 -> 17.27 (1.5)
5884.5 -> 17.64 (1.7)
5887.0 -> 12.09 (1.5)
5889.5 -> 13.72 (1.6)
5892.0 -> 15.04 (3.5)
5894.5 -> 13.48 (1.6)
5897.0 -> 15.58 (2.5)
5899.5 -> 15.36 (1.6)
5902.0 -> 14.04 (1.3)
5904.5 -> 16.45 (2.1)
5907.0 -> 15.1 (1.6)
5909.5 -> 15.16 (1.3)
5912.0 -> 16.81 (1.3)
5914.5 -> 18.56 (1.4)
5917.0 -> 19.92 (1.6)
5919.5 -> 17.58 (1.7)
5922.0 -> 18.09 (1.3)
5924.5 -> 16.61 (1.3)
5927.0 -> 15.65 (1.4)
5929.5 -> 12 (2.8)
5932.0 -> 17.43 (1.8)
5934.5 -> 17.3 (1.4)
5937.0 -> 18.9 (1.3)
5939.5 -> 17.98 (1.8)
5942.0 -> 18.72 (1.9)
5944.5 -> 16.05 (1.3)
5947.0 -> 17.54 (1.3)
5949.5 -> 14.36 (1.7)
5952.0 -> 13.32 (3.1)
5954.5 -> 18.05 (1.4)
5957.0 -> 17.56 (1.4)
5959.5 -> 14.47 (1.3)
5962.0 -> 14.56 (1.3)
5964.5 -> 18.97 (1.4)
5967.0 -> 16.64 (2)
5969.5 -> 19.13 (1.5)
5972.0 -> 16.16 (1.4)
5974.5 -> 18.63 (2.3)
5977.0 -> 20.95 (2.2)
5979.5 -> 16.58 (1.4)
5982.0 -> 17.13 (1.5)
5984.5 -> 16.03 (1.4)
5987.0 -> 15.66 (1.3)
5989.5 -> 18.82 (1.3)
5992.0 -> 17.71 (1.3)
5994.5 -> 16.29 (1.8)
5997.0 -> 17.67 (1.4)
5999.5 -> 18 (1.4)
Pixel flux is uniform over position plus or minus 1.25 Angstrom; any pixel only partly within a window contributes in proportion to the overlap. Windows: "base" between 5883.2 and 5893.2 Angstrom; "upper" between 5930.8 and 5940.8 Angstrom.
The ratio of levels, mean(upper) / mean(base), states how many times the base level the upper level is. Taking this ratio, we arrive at 1.22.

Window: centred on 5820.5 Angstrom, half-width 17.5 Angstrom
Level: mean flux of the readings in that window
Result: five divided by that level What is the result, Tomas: 0.275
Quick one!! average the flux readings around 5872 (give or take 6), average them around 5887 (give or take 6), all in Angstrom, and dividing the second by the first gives 0.87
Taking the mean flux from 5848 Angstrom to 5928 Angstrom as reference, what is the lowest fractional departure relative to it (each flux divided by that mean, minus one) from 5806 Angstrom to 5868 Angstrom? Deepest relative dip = -0.13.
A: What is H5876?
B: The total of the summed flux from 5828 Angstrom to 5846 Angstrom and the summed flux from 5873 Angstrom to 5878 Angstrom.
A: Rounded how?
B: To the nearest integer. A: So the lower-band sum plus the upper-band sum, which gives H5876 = 165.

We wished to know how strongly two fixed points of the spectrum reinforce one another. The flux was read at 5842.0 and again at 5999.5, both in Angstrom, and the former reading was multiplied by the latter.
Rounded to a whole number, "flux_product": 310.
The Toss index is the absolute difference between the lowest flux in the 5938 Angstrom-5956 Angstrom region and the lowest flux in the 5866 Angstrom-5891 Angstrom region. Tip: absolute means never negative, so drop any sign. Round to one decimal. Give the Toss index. 1.2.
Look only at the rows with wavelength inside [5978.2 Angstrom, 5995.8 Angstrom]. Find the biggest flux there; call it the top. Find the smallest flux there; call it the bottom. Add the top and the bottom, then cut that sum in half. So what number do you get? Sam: 17.2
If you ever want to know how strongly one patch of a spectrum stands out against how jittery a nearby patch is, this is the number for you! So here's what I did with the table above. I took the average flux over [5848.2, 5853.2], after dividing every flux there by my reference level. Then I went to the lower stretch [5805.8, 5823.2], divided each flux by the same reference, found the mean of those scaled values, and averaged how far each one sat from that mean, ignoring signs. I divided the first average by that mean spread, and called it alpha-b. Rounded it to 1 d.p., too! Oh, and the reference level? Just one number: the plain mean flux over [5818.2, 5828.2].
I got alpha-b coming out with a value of 9.3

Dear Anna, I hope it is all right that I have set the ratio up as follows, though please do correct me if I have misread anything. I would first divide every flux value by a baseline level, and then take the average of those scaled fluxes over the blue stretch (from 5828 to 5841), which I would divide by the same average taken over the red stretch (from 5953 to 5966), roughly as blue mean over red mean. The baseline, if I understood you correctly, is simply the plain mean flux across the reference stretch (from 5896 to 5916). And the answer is 1.15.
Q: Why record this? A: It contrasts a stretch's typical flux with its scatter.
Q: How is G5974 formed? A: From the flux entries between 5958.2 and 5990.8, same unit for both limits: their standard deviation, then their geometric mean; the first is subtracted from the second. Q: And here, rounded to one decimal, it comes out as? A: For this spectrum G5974 15.2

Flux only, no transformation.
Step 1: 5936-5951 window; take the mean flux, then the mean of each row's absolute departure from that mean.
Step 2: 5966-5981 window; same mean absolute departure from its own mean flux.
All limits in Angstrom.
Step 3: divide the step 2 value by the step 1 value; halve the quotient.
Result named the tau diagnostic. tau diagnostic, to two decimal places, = 0.57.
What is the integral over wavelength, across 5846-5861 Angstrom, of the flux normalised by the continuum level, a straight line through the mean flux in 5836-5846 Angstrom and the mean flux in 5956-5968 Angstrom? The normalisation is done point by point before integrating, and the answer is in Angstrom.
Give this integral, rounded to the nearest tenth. 13.0 Angstrom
